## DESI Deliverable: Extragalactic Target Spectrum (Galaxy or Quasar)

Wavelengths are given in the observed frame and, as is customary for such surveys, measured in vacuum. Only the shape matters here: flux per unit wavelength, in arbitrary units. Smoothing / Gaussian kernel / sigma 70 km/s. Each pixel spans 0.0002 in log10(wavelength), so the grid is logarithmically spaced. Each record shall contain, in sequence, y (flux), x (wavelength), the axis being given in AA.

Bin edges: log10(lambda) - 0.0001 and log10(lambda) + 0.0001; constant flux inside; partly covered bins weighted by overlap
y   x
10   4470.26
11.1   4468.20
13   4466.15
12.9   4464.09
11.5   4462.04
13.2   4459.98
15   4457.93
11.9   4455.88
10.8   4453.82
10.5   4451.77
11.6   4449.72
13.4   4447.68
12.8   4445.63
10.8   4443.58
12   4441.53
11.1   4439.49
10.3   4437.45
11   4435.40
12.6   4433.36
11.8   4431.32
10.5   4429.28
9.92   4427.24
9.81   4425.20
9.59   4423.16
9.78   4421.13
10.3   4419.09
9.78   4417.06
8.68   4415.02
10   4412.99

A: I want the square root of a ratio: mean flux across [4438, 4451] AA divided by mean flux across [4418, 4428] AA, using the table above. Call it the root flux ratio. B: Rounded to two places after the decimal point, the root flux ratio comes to 1.10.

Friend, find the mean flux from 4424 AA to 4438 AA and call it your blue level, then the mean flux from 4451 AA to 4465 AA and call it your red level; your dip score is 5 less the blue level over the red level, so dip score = 4.12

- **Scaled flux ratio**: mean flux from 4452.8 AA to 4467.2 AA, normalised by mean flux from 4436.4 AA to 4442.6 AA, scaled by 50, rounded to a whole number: 57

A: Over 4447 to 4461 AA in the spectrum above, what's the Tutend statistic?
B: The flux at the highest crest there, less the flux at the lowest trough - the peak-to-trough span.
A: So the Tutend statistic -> 4.5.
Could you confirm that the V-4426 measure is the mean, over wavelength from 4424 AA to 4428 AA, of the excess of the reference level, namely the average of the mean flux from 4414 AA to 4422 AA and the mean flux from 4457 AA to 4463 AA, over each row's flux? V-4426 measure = 1.6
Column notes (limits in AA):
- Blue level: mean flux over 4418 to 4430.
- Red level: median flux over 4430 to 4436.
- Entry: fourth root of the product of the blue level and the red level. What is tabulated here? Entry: 3.29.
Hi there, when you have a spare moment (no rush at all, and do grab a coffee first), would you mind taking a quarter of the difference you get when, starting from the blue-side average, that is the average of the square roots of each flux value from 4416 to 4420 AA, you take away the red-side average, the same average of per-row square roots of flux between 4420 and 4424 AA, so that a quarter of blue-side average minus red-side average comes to 0.01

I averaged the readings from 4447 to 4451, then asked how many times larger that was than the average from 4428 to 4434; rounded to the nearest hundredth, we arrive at 1.07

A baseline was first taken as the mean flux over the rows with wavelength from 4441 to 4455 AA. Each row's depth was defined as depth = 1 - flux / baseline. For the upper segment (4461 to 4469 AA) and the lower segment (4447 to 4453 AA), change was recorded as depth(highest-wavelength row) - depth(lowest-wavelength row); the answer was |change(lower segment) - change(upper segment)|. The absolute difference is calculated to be 0.21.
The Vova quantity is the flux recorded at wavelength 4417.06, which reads 9.78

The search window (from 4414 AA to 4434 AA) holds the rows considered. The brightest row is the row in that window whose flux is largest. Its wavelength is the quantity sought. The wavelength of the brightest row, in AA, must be 4433.36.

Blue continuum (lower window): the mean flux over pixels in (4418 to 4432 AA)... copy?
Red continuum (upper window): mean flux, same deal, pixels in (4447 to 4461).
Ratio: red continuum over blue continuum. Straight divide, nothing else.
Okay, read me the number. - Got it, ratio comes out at 1.21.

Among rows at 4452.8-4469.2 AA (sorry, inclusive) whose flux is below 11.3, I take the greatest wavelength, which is 4468.20 AA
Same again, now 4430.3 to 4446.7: 4443.58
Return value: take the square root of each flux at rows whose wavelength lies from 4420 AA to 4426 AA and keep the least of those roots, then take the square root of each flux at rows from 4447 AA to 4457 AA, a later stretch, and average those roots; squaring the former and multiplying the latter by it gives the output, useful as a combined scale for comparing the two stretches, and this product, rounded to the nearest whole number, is 33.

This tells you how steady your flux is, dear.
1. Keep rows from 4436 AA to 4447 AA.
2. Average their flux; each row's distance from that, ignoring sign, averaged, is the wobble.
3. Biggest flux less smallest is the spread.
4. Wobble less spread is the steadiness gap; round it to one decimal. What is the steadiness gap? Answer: -1.7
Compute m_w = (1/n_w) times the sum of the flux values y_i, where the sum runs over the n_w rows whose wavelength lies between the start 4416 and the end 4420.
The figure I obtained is 10.0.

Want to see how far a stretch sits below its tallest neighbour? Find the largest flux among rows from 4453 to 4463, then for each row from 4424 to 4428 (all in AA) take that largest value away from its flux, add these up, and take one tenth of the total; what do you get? -1.0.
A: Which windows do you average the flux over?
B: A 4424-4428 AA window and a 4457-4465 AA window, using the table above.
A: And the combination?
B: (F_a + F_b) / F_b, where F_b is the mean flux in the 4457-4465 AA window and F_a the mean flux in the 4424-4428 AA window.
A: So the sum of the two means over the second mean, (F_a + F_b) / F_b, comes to 1.75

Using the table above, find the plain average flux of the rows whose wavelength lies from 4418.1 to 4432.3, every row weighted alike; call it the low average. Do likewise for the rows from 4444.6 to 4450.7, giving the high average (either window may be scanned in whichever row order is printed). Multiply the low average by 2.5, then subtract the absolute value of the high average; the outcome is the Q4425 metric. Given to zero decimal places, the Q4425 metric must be 13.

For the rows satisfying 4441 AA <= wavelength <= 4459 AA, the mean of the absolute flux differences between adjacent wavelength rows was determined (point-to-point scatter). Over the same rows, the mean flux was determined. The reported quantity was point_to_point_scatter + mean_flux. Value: 13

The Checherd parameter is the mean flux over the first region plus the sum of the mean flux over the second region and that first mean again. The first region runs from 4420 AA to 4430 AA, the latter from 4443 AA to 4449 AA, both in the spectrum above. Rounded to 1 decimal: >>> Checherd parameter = 32.2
